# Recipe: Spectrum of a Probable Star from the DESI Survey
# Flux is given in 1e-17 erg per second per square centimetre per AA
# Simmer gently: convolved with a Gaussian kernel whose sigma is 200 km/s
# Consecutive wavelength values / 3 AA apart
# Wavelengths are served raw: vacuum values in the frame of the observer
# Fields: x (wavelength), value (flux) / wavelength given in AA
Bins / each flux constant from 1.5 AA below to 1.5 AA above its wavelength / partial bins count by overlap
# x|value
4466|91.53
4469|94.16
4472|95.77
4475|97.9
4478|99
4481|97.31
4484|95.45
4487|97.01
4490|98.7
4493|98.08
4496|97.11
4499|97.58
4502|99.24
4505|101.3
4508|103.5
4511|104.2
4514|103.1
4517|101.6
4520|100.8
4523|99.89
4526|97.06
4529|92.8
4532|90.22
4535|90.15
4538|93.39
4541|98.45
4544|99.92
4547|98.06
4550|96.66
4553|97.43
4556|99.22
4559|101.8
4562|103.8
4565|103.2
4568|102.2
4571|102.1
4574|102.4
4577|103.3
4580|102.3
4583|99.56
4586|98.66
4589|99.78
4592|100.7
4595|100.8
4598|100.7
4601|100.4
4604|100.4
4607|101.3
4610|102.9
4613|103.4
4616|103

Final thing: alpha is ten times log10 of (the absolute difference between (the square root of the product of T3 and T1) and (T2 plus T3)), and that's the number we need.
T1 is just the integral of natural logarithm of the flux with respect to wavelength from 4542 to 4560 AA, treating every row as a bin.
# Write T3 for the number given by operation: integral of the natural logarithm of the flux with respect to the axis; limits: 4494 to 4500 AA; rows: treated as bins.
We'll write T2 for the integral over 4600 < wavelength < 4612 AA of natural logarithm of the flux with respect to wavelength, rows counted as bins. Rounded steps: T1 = 83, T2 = 55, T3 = 27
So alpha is 15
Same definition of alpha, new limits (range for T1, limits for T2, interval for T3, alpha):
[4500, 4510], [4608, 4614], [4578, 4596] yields 17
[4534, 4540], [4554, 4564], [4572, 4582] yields 18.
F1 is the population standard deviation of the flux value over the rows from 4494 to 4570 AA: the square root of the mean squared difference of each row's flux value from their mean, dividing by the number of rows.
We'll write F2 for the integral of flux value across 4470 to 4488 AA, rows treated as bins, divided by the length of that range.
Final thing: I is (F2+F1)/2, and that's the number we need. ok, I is 50.5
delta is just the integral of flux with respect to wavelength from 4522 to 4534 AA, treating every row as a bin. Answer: 1135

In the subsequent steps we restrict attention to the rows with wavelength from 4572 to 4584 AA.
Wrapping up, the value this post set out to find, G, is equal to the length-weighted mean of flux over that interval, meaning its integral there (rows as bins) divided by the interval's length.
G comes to 102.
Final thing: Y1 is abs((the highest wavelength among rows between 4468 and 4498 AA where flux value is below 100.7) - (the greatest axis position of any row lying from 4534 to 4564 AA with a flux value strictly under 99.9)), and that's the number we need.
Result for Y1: 60 AA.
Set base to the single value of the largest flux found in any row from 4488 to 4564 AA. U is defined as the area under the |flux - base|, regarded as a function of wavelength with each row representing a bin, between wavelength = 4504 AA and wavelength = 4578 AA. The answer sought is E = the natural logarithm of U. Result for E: 5.9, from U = 353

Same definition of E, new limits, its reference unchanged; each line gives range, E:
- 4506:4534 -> 5.0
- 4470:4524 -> 5.6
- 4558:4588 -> 4.2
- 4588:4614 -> 4.4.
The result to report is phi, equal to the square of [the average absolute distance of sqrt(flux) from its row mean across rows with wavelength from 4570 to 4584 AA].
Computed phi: 0.002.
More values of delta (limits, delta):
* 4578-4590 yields 1203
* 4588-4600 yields 1206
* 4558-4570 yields 1233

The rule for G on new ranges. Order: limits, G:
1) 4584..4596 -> 100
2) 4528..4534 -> 91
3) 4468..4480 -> 97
